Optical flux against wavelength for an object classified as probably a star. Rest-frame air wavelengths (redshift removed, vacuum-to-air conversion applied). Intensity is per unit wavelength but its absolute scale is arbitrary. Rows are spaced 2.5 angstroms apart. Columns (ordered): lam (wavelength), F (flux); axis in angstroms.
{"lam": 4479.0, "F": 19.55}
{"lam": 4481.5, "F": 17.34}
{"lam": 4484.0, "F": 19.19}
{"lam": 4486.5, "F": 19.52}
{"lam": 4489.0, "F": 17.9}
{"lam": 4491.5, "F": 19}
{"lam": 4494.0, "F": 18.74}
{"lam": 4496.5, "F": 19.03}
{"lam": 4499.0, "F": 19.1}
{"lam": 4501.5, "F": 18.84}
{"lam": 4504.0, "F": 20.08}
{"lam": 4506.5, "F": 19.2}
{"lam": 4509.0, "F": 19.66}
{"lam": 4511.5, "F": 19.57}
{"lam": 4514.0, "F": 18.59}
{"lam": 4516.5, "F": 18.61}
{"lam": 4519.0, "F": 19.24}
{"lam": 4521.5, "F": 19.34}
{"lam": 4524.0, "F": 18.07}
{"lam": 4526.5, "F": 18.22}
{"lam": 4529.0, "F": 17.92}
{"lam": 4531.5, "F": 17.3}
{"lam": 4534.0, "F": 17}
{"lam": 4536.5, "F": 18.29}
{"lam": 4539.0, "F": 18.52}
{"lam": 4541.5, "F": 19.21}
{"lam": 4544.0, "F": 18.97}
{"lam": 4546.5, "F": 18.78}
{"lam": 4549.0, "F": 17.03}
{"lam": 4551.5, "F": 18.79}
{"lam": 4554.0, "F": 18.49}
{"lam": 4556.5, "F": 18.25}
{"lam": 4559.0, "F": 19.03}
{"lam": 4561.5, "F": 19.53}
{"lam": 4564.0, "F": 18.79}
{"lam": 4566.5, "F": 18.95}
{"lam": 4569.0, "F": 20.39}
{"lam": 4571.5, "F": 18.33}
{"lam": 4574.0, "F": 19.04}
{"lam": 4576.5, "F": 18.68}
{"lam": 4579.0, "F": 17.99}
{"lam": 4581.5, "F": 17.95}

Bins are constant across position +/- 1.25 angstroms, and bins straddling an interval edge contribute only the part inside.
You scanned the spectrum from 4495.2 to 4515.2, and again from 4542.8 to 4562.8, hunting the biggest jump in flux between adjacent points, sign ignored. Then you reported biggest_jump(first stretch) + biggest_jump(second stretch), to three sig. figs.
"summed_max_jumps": 3.00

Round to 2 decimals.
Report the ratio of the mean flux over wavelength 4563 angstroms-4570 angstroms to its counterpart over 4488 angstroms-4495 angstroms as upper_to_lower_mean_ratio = 1.04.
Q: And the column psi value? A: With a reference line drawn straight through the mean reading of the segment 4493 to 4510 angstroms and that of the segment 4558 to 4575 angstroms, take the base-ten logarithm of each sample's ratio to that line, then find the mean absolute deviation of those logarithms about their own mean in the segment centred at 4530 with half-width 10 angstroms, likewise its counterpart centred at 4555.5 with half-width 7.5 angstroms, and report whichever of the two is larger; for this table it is 0.014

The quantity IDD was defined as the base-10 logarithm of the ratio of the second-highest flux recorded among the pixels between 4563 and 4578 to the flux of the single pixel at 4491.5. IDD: 0.001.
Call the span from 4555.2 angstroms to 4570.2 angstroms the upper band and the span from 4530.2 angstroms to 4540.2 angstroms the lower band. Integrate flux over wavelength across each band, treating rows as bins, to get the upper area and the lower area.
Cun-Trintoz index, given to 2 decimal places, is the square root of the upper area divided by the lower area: 1.27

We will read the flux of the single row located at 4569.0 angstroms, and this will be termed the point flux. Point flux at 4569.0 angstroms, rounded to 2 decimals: 20.39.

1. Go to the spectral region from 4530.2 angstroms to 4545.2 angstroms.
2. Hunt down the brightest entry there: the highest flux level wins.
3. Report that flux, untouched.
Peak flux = 19.21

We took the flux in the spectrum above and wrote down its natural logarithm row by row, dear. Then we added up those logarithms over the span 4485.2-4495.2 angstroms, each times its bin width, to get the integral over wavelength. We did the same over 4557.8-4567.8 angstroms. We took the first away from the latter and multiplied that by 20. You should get 3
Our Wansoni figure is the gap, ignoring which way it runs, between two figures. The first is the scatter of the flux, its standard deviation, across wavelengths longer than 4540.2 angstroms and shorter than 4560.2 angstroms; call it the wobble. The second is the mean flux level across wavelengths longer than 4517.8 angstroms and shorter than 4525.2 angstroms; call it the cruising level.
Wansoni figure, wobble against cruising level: 18.2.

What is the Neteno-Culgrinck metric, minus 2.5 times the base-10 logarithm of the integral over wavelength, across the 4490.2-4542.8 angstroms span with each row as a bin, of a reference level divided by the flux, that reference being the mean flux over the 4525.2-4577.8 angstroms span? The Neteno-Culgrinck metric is -4.3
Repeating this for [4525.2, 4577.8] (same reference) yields -4.3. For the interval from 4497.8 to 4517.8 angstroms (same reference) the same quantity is -3.2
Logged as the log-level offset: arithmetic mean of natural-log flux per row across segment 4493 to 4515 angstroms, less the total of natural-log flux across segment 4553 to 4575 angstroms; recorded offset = -23.5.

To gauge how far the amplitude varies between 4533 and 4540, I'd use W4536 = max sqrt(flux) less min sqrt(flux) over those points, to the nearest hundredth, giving 0.18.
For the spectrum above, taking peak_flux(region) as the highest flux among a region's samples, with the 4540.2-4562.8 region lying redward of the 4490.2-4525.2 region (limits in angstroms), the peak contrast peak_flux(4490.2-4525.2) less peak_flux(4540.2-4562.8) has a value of 0.55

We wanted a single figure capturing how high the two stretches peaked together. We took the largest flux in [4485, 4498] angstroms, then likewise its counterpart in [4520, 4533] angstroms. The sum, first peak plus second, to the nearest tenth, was 38.9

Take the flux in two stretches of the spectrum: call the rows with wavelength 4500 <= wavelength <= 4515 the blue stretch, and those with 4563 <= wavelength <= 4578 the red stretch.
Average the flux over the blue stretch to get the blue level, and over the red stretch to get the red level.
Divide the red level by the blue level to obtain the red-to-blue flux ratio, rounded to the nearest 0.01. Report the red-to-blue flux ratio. 0.98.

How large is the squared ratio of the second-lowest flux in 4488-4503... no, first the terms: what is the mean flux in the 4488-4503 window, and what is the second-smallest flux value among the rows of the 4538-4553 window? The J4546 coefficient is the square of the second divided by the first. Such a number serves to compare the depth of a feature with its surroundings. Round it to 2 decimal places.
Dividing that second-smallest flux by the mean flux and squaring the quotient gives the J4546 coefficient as 0.97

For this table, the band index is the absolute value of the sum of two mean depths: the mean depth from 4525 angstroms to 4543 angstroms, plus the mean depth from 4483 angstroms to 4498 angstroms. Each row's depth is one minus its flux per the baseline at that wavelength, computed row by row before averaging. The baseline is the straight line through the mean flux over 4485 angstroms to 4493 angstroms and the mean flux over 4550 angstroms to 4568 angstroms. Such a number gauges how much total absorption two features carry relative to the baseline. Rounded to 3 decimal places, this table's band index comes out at 0.035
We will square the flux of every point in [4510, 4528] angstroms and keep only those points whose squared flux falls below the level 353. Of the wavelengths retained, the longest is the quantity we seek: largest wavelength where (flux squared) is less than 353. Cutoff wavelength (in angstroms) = 4526.5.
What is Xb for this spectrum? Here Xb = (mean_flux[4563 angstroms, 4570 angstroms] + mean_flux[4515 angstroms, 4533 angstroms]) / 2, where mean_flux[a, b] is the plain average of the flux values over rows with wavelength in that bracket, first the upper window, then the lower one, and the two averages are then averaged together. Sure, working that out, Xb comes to 18.9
